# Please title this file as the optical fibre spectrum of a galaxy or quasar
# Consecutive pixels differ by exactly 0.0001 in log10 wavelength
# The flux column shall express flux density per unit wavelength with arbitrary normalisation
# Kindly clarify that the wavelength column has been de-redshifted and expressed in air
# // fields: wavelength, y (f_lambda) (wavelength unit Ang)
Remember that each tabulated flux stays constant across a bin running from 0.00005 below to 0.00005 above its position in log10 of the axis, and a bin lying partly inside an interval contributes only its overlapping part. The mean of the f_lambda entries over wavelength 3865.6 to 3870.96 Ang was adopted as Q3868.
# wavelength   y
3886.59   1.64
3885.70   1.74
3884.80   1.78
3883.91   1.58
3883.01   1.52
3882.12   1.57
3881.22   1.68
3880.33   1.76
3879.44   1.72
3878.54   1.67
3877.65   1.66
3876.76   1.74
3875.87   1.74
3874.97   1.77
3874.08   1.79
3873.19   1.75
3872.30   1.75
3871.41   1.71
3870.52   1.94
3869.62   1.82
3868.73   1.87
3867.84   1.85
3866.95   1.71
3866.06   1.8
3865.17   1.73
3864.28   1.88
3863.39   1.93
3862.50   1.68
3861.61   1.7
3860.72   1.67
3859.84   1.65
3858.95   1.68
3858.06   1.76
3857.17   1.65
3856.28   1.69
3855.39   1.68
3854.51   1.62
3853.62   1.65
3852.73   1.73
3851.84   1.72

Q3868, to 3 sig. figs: 1.83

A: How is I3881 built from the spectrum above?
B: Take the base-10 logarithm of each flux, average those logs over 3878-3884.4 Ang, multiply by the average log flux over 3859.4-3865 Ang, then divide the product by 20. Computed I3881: 0.0026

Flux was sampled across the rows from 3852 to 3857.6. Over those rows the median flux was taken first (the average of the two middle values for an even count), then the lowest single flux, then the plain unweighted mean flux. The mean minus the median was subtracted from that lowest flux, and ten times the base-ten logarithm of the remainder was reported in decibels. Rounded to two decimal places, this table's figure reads 2.08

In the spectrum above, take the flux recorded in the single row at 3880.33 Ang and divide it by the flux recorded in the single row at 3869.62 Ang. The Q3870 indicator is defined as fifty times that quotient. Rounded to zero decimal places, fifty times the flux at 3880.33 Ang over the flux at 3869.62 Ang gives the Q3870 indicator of 48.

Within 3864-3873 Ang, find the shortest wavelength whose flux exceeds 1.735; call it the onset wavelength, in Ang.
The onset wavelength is 3864.28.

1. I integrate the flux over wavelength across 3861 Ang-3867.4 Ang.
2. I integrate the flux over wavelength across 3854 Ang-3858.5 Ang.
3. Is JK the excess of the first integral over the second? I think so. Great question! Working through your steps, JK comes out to 4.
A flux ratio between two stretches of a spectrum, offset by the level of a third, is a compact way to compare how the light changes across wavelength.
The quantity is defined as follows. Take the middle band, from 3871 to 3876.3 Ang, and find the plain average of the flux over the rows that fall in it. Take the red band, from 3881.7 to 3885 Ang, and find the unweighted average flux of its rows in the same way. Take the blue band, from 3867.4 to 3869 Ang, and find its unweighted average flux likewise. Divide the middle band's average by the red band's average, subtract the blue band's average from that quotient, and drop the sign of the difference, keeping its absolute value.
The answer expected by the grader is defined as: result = 0.77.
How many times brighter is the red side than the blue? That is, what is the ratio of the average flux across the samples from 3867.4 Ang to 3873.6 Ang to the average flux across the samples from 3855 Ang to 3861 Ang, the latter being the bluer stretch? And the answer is 1.08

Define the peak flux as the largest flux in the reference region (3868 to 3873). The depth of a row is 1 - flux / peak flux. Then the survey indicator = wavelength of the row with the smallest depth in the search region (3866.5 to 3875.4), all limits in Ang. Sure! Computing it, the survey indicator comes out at 3870.52 Ang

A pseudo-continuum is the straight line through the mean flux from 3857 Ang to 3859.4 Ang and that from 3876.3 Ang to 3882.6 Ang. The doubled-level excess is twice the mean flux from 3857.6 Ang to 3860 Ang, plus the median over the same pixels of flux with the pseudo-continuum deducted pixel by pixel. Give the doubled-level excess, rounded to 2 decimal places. 3.38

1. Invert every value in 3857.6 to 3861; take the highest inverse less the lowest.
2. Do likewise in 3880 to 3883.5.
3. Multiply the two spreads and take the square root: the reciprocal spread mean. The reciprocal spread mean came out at 0.058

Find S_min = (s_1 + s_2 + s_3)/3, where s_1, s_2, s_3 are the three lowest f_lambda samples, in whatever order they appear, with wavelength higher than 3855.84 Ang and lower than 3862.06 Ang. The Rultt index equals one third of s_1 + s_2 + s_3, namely 1.66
